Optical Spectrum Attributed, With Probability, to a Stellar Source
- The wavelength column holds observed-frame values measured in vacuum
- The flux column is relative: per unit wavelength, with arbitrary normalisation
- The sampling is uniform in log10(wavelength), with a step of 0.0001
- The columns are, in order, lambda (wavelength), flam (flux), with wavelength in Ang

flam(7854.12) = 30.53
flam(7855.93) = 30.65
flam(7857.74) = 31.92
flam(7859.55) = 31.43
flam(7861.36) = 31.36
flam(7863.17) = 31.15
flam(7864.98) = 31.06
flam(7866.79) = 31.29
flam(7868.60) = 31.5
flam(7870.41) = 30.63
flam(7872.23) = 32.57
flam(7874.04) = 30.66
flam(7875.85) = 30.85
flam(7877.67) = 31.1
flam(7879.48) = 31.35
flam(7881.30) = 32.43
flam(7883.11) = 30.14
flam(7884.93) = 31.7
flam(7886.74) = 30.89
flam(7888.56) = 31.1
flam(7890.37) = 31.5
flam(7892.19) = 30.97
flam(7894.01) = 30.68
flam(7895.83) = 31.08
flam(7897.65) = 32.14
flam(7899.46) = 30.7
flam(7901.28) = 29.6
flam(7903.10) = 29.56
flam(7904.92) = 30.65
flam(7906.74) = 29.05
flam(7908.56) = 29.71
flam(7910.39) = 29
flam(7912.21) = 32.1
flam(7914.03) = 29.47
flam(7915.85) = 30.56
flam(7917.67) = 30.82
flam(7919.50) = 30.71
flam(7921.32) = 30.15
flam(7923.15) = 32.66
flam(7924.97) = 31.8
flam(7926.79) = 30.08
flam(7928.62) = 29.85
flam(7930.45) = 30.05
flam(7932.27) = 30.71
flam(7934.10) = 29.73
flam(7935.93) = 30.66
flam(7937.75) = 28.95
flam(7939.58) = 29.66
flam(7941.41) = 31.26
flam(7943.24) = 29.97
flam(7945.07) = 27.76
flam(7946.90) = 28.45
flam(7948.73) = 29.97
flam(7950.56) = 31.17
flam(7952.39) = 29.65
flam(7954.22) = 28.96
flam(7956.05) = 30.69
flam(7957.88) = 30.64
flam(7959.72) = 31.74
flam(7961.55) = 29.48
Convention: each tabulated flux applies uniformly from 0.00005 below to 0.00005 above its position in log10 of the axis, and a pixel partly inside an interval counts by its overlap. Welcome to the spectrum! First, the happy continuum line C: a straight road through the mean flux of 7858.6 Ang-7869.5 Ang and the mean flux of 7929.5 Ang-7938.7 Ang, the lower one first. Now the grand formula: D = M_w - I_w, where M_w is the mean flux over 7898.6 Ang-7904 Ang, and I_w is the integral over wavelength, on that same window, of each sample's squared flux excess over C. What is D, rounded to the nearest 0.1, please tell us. 26.1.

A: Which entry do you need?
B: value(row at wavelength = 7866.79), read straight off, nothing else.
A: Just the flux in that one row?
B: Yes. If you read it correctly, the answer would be 31.29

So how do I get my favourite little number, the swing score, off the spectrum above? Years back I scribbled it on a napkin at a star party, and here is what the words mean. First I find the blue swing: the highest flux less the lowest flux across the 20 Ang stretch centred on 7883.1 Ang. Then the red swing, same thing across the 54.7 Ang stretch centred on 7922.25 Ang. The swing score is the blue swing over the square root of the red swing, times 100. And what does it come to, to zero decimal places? 103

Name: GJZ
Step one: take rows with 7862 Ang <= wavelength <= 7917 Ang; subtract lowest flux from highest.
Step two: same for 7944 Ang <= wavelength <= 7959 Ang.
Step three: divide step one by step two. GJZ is 1.0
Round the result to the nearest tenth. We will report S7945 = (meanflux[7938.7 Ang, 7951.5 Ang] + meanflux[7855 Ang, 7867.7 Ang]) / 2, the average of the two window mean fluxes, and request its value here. 30.5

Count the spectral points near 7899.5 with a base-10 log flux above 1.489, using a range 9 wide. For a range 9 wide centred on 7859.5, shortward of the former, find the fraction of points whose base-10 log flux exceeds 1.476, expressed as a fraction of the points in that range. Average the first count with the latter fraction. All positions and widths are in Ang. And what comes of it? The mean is 1.5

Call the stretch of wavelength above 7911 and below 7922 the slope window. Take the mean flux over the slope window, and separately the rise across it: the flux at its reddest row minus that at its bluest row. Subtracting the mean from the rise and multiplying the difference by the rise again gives 64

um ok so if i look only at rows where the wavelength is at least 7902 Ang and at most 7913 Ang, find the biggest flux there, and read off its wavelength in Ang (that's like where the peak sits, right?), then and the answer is 7912.21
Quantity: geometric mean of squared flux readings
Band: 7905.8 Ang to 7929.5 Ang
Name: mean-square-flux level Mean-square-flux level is 927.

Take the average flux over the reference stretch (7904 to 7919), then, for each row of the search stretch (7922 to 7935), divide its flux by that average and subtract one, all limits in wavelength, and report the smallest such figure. -0.01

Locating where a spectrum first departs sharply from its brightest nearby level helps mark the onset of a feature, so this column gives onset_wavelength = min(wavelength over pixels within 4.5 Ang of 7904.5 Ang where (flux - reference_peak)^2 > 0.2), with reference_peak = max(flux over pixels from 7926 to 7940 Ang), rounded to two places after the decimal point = 7901.28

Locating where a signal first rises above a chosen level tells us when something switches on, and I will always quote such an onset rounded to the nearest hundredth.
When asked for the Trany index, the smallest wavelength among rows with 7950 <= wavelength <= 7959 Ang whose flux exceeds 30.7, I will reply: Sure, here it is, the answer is 7950.56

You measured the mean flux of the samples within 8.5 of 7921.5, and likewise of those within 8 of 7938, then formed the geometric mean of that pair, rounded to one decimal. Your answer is 30.3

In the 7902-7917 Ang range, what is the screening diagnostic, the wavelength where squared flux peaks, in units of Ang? 7912.21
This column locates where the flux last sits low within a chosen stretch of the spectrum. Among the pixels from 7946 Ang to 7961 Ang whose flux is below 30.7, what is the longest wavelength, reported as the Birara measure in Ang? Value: 7957.88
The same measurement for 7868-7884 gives 7883.11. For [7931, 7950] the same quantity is 7948.73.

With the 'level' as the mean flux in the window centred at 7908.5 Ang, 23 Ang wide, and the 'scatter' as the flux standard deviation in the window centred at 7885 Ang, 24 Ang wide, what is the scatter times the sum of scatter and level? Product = 17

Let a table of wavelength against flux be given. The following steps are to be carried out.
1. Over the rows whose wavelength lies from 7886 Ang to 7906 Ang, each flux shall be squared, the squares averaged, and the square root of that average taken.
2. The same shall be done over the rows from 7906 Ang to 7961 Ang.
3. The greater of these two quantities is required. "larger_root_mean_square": 30.8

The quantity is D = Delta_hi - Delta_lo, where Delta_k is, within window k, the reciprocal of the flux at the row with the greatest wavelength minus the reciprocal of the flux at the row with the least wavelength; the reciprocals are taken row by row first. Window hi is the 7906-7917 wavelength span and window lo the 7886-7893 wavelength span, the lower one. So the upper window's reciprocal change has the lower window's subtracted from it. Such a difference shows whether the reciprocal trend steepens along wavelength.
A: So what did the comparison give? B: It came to -0.0016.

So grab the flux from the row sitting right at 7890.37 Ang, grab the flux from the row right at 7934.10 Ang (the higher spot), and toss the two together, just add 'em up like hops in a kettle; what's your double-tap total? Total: 61.2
